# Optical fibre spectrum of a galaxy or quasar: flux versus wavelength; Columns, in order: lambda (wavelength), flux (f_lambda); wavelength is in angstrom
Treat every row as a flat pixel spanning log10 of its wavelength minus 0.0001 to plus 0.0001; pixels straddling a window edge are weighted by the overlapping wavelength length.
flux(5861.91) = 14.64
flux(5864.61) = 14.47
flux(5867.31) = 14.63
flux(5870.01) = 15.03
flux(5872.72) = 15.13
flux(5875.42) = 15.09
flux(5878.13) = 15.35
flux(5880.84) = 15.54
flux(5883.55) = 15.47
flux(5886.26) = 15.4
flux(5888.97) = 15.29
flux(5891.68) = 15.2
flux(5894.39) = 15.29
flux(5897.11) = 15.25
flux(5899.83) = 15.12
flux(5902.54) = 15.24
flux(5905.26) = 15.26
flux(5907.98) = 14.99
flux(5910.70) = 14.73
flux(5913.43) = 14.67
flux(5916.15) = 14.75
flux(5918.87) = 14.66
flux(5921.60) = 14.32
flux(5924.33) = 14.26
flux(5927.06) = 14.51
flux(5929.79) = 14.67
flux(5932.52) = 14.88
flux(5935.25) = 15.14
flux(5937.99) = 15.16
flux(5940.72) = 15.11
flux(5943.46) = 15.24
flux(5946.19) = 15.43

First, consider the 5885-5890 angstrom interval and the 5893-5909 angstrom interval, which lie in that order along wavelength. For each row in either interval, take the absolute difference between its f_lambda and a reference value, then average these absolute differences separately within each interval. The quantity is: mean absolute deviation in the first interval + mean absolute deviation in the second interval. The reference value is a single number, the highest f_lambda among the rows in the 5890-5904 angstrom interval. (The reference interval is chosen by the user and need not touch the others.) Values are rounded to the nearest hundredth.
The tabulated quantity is 0.15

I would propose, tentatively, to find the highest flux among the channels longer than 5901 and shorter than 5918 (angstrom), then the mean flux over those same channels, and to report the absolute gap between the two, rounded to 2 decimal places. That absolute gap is 0.32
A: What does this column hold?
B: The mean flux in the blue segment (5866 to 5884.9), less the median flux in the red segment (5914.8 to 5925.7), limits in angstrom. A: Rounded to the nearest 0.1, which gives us 0.7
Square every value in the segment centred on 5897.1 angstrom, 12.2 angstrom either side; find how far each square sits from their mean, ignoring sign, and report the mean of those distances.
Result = 2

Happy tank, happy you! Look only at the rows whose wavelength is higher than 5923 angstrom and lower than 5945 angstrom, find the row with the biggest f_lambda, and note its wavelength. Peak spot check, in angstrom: 5943.46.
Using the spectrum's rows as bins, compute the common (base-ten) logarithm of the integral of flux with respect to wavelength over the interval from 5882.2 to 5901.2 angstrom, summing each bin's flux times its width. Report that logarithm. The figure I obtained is 2.46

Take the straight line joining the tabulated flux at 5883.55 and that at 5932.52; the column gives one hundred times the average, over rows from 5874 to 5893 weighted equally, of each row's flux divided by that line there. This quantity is 99.1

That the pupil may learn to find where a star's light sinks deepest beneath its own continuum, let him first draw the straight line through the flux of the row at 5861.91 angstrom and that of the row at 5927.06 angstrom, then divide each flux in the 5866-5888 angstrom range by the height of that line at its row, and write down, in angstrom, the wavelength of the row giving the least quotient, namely 5867.31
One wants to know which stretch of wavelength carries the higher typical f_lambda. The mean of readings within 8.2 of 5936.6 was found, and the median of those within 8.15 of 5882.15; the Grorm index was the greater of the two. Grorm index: 15.4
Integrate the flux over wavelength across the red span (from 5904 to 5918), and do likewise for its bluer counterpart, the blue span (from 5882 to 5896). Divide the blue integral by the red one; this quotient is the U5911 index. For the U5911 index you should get 1.03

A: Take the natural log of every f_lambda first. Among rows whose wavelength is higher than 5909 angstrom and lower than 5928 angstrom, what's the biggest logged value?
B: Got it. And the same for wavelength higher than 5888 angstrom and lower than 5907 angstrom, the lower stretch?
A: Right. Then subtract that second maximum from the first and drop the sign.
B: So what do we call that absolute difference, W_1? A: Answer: 0.036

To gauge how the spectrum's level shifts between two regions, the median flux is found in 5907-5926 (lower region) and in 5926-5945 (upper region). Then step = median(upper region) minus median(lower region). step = 0.44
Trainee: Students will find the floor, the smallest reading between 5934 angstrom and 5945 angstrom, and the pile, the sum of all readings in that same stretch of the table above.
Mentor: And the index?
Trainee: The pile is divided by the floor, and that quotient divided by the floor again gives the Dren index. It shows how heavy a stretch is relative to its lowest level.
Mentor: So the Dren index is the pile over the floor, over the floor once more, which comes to 0.2656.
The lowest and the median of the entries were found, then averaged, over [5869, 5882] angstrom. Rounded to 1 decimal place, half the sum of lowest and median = 15.1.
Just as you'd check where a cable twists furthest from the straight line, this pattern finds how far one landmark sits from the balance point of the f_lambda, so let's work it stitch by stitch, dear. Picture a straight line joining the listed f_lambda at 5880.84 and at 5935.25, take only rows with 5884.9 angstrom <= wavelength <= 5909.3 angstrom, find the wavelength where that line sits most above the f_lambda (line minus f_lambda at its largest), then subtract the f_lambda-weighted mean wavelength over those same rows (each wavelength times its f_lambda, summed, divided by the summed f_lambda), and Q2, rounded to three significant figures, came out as 10.9 angstrom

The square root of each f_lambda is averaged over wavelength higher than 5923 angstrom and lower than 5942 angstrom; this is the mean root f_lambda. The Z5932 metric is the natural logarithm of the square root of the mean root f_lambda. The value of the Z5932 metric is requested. 0.674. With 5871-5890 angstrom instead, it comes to 0.682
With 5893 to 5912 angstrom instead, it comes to 0.679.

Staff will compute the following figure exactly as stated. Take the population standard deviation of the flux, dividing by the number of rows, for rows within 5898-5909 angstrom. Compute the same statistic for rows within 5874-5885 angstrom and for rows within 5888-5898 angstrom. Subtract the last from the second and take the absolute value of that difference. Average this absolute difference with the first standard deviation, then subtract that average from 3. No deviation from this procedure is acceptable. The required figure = 2.88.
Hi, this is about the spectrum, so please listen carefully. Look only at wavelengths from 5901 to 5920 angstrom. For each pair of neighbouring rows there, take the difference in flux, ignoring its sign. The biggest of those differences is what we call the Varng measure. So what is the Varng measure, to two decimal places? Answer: 0.27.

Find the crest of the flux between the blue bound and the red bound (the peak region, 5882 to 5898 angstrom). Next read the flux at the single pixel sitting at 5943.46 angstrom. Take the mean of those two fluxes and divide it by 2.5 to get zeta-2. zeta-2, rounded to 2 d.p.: 6.14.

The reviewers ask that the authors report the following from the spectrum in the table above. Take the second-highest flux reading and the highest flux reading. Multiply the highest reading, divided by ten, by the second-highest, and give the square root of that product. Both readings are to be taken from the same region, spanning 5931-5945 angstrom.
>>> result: 4.81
